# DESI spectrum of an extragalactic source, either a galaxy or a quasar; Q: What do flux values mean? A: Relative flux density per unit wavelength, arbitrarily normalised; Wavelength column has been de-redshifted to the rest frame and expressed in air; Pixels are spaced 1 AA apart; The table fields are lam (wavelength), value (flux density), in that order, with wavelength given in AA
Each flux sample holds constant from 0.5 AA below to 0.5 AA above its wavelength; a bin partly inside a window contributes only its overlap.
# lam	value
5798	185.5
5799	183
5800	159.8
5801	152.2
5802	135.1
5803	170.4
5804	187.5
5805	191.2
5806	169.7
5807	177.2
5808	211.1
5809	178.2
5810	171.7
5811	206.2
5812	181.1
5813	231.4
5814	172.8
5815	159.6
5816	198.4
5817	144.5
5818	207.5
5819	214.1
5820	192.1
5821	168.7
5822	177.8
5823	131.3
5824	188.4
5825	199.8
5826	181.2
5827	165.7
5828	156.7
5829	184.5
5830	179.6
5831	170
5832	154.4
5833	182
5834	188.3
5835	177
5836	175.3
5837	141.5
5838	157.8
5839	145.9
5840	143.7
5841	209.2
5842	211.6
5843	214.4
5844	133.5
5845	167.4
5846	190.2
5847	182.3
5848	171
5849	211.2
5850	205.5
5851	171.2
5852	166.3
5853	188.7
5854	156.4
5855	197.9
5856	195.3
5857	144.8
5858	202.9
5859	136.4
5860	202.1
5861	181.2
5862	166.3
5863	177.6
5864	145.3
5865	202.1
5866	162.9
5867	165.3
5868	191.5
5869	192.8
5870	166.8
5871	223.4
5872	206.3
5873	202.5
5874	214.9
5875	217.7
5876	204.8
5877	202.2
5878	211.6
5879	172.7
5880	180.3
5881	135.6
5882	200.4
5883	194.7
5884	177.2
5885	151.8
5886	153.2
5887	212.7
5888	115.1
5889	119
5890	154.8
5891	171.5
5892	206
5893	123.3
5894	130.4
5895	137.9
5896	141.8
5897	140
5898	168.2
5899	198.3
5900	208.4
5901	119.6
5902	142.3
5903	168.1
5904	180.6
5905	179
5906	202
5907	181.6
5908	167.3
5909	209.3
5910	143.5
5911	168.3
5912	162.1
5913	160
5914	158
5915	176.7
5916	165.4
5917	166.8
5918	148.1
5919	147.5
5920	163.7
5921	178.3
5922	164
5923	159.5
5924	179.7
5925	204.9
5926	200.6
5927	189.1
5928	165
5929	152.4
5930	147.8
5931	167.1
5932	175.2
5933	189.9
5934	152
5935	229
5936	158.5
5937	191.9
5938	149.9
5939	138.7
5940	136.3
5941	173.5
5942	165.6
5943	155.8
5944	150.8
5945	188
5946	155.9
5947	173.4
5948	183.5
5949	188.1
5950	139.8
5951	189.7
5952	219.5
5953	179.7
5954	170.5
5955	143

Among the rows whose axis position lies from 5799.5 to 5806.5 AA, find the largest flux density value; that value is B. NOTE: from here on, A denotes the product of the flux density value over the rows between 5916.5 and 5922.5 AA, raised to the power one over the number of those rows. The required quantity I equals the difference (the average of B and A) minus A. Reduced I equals 15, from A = 161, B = 191.2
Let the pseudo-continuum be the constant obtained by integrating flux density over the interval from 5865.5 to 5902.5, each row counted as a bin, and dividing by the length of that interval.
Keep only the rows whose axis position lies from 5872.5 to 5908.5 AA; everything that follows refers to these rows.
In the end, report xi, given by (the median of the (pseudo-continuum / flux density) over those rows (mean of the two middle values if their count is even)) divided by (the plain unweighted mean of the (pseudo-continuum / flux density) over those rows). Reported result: 0.95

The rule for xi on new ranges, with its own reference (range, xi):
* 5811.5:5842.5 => 0.98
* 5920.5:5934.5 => 1.00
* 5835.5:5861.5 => 0.97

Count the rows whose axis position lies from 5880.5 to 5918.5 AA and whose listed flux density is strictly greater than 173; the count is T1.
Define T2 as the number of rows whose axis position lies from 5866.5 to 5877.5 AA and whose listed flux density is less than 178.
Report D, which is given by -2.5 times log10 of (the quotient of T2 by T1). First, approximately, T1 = 13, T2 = 2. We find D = 2.0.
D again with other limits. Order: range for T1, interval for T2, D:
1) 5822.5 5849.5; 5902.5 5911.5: 1.4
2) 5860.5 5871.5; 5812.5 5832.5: -0.6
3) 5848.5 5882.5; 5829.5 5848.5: 0.8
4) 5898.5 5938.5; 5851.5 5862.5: 1.3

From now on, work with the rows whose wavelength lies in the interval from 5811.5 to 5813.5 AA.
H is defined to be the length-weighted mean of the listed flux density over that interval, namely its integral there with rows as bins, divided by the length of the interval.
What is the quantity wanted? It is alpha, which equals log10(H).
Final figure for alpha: 2.31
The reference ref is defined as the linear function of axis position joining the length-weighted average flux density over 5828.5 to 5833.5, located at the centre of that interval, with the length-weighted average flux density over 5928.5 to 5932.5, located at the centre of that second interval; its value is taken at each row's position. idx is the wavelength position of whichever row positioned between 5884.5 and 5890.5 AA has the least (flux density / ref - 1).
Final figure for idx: 5888 AA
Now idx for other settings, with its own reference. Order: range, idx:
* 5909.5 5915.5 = 5910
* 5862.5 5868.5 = 5864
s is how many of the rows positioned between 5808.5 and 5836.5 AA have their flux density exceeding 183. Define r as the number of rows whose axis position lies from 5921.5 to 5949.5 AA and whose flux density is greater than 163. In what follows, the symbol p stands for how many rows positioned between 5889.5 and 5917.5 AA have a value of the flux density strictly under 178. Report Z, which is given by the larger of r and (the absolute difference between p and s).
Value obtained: 17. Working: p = 20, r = 17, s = 10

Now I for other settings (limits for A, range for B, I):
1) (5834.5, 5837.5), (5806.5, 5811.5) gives 24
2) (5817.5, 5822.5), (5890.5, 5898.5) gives 7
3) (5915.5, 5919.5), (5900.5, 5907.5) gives 23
